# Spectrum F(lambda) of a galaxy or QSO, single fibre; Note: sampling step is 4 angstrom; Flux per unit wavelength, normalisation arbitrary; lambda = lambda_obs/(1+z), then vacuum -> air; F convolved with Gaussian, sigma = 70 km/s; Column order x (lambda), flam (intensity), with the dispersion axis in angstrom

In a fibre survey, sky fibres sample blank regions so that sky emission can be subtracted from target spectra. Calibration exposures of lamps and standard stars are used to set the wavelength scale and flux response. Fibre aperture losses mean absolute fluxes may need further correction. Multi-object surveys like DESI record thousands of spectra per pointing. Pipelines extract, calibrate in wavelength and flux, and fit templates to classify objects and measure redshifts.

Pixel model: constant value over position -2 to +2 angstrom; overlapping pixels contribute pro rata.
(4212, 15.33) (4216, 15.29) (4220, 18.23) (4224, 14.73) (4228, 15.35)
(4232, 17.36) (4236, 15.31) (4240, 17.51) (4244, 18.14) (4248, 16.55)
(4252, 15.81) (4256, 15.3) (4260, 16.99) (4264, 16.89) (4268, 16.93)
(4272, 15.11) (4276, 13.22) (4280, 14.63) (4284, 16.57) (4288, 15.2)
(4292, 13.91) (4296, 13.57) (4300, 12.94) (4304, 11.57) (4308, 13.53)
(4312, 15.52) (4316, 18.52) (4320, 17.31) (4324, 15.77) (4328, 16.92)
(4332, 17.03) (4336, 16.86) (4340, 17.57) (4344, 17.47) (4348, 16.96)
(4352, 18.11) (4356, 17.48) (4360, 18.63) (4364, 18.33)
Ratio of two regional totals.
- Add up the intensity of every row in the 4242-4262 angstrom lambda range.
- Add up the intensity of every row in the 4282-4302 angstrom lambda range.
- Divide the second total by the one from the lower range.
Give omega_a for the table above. 0.87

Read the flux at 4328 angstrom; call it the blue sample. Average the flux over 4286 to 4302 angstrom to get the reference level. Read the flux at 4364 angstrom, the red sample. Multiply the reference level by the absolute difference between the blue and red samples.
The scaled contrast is 20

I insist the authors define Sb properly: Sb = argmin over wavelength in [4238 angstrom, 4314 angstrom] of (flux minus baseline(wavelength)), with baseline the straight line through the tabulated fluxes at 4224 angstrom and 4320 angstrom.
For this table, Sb 4304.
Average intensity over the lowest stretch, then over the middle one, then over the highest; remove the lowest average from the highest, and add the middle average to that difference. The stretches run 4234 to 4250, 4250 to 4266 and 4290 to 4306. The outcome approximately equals 12.4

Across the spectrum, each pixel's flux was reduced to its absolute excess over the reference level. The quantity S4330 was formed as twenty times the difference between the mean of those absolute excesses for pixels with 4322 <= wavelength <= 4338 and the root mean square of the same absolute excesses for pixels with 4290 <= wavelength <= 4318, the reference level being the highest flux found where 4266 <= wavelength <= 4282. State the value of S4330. -61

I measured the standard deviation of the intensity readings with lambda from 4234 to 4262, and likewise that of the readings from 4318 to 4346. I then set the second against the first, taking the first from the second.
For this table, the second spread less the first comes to -0.5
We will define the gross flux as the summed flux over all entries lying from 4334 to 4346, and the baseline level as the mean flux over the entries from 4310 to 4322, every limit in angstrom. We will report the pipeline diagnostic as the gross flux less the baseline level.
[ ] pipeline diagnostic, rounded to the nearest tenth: 34.8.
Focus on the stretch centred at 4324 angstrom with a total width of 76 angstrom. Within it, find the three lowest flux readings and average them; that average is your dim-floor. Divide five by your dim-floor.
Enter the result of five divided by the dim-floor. 0.394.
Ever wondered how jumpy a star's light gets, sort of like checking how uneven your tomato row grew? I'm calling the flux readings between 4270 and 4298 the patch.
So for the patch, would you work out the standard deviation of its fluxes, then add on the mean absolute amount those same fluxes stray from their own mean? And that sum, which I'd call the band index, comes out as 2.0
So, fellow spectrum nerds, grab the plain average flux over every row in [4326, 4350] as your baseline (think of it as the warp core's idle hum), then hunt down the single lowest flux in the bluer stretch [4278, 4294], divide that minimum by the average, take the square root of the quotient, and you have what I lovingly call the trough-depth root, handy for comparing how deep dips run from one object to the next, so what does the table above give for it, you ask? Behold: 0.901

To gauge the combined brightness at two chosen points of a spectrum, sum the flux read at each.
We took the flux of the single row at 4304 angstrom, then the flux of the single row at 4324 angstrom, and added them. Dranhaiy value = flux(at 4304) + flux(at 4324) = 27.3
